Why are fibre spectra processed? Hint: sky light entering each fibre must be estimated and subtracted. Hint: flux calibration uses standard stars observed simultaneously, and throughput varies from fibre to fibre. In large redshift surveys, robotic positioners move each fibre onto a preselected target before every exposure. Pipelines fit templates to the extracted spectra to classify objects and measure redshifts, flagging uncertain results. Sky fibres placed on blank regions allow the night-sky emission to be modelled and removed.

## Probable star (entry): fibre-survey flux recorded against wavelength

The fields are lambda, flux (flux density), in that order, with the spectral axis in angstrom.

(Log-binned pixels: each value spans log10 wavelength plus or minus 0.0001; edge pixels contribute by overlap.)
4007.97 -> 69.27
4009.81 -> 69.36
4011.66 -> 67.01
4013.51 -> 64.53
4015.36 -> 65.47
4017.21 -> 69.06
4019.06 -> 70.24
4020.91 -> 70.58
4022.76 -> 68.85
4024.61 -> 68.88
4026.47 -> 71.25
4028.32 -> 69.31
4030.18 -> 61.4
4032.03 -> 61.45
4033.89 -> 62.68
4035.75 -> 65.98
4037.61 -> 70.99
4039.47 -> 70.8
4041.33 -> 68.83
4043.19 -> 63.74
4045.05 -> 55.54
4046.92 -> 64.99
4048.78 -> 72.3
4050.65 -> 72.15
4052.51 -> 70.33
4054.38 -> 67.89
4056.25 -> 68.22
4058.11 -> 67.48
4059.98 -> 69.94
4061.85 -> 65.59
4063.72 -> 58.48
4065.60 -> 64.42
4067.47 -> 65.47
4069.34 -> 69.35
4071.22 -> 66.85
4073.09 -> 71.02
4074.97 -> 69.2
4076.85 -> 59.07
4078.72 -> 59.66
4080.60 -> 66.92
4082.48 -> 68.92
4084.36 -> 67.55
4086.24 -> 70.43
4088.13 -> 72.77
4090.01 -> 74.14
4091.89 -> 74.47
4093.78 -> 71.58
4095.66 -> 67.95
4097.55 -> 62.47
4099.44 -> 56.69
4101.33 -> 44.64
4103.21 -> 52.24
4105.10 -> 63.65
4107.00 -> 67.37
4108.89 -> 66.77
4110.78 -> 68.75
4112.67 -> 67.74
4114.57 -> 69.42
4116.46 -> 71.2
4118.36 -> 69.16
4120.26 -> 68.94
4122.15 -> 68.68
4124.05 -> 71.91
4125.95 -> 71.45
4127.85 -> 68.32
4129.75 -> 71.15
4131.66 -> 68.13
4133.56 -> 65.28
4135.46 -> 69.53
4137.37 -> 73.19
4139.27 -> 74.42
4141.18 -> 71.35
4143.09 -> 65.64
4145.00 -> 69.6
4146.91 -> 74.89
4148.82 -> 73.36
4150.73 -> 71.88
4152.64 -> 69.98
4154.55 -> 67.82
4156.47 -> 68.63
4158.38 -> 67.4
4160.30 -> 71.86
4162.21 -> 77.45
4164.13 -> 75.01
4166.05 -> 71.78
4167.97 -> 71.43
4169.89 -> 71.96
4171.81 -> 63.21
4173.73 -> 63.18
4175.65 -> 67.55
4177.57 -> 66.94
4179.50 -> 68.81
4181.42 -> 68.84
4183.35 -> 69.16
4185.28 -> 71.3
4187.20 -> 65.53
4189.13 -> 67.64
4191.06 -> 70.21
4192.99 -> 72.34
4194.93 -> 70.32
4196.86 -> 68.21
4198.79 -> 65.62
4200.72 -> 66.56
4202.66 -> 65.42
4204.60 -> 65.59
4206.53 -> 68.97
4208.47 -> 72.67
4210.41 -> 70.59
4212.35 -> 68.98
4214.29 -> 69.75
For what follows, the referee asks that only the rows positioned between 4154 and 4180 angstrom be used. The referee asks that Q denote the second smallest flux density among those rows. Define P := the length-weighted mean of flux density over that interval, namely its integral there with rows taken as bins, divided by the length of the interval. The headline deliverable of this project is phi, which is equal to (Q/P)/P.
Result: 0.0131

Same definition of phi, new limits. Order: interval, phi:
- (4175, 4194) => 0.0141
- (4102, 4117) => 0.0149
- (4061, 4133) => 0.0118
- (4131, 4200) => 0.0130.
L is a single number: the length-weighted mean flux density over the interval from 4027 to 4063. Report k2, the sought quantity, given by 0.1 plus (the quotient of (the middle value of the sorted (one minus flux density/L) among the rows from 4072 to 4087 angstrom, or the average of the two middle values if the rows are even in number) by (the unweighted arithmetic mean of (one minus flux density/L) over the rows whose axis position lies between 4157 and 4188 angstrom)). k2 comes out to 0.6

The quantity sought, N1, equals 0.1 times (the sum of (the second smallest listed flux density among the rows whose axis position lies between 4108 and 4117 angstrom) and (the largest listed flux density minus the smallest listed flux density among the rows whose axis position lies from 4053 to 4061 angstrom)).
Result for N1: 7.02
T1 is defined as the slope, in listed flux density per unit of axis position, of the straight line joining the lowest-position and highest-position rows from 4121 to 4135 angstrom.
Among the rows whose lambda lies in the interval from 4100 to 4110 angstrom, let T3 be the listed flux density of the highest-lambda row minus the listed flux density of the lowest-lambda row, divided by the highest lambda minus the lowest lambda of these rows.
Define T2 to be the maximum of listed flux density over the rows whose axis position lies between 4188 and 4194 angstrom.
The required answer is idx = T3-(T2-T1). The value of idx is -69.7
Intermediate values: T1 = -0.3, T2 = 72.34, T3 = 2.9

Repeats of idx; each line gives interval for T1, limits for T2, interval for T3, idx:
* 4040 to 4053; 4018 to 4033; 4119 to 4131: -70.9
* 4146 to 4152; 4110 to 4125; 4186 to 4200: -72.7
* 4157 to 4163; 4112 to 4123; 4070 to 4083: -68.4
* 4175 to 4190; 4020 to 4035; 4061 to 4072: -71.1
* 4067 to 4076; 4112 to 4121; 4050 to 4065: -71.7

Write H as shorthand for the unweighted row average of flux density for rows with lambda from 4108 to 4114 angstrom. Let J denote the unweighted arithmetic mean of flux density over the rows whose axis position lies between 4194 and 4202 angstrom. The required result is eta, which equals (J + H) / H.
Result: 2.00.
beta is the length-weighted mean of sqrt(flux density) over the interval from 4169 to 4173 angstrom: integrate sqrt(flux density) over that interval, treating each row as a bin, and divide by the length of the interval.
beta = 8.20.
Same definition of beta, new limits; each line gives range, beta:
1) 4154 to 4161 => 8.29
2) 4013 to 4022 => 8.26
